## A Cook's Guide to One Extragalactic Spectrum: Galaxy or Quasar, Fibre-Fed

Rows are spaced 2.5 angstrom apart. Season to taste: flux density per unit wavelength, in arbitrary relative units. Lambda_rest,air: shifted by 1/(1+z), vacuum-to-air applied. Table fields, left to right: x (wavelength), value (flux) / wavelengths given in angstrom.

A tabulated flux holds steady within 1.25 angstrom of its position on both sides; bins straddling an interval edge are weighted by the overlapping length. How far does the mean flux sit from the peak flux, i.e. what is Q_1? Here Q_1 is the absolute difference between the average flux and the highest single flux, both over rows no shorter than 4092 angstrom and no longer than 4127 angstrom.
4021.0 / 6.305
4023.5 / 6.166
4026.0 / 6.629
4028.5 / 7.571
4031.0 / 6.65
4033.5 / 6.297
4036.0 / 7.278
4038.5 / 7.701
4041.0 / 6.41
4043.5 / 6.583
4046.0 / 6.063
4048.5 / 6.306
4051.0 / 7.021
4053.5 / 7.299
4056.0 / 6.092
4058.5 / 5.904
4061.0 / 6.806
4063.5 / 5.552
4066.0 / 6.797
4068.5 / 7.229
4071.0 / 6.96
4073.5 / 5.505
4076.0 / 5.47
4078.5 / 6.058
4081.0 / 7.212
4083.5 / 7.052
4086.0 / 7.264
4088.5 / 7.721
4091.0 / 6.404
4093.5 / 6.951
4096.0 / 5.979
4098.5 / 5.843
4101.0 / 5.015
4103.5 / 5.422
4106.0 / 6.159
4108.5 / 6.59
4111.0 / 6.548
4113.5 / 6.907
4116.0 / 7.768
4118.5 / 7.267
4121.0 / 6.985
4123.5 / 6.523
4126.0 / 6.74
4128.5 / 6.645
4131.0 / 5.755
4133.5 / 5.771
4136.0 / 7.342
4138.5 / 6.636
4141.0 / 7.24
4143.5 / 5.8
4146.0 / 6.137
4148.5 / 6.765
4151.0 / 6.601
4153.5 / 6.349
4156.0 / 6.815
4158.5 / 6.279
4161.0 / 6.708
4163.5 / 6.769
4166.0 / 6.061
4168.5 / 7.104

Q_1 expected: 1.3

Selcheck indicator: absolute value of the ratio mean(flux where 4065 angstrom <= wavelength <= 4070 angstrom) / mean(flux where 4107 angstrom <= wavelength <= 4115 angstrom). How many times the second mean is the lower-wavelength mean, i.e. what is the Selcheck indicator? 1.05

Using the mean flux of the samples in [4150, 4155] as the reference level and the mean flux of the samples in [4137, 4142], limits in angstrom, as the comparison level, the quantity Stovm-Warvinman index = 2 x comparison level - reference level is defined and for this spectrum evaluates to 7.4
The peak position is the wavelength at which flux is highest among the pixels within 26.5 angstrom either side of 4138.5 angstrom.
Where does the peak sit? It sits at 4116.0 angstrom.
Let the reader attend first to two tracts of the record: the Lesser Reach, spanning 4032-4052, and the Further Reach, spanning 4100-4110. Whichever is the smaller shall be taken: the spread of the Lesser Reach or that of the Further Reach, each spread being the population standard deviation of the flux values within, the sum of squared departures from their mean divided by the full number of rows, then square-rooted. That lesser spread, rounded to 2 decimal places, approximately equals 0.53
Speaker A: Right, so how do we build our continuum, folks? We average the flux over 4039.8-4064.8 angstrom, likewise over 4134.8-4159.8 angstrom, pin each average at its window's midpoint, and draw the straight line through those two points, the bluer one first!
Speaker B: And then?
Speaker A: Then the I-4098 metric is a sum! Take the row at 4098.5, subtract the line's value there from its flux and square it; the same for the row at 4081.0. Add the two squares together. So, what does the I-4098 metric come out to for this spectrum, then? 0.99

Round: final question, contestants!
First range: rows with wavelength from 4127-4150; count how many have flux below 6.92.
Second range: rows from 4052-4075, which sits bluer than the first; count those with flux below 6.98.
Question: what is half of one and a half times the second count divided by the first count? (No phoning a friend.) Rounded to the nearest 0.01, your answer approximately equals 0.75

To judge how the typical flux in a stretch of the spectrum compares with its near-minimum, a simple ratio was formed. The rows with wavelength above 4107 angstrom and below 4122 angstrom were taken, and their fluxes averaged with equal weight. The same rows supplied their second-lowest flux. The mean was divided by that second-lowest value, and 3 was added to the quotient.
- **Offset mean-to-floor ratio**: 4.06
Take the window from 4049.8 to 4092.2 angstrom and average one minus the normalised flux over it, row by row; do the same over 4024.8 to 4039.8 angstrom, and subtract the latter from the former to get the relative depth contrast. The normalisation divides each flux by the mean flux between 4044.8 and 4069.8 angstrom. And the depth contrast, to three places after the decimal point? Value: 0.063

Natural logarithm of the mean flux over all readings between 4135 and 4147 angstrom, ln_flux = 1.89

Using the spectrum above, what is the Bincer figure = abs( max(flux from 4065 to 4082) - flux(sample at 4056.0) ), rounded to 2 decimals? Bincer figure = 1.14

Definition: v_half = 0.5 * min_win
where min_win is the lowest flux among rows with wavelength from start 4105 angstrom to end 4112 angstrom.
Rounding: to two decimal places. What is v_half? 3.08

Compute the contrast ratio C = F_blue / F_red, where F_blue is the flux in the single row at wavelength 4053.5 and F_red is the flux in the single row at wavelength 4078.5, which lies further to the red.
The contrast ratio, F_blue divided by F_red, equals 1.20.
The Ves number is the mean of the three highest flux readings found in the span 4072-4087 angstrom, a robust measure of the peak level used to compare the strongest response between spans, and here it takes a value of 7.18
